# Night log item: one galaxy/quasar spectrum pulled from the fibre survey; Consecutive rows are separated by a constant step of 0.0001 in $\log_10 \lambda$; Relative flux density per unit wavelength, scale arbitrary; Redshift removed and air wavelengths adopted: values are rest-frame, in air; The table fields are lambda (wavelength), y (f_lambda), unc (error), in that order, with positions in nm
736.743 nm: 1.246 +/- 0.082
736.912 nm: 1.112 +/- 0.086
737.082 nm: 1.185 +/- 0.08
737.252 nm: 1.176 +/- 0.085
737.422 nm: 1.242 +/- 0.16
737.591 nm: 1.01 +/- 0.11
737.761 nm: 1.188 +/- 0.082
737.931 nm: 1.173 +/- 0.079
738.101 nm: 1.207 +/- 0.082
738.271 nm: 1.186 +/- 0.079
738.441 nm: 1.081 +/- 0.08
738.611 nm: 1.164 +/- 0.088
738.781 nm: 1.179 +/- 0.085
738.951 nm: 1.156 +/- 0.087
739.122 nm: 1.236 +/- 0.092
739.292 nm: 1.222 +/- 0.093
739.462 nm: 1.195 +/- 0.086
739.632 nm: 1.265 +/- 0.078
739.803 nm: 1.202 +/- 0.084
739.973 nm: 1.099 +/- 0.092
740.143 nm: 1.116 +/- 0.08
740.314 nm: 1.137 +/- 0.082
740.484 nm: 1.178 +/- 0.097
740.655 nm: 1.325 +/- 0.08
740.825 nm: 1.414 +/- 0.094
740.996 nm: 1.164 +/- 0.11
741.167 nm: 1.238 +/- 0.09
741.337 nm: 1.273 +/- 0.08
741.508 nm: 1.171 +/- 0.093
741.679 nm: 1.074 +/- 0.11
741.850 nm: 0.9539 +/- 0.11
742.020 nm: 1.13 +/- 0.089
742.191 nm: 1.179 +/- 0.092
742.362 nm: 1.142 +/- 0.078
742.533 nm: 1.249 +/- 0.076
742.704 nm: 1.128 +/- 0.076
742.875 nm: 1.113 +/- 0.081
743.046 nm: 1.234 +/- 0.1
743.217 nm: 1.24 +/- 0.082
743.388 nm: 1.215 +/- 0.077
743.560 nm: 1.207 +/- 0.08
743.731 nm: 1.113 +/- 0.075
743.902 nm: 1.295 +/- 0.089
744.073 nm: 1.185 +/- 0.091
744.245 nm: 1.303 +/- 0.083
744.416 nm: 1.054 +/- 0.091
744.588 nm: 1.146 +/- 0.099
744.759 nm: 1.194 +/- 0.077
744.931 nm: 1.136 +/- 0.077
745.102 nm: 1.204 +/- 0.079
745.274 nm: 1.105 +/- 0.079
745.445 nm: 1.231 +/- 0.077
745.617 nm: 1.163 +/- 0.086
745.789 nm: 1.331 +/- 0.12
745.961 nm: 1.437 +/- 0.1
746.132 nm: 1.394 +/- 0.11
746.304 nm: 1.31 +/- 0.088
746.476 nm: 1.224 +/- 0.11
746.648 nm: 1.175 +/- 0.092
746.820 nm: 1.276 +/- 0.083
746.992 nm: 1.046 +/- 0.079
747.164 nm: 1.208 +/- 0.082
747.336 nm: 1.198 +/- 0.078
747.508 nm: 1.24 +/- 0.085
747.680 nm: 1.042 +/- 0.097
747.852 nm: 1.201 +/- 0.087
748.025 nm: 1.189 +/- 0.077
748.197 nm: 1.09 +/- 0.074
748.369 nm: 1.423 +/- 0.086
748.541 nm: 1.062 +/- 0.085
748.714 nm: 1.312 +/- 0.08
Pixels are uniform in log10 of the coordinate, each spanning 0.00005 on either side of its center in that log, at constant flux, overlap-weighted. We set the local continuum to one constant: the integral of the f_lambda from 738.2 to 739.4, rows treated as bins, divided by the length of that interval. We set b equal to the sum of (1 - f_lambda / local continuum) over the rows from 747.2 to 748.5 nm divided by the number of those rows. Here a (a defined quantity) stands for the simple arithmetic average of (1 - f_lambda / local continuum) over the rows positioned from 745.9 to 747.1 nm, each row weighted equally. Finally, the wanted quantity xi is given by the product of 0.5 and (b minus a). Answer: 0.029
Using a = -0.077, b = -0.02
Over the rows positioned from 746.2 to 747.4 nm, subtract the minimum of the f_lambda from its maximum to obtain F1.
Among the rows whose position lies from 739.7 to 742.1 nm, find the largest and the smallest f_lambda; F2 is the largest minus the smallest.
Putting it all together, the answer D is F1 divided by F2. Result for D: 0.57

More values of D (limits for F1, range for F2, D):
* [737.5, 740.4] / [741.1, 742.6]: 0.80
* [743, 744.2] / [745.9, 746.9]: 0.69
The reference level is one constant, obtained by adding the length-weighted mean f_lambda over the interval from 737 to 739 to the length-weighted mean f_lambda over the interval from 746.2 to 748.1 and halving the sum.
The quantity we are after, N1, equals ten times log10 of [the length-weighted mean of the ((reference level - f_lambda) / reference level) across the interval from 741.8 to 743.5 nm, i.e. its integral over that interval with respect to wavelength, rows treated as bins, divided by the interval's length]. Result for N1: -19.1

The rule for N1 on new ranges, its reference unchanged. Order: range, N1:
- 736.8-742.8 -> -28.0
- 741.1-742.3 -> -15.4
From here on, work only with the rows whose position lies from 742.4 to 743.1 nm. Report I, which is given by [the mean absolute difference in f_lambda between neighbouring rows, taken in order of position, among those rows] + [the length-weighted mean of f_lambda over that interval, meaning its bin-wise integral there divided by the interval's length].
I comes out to 1.26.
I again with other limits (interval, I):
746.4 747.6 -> 1.29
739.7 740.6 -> 1.20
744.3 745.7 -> 1.24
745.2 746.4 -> 1.38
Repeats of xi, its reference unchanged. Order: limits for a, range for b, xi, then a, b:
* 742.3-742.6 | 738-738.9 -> 0.014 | -0.017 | 0.01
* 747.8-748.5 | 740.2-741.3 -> -0.007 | -0.043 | -0.06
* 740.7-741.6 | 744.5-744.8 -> 0.035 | -0.065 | 0.00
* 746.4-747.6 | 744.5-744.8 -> 0.011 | -0.017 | 0.00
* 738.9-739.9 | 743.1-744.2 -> 0.001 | -0.032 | -0.03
